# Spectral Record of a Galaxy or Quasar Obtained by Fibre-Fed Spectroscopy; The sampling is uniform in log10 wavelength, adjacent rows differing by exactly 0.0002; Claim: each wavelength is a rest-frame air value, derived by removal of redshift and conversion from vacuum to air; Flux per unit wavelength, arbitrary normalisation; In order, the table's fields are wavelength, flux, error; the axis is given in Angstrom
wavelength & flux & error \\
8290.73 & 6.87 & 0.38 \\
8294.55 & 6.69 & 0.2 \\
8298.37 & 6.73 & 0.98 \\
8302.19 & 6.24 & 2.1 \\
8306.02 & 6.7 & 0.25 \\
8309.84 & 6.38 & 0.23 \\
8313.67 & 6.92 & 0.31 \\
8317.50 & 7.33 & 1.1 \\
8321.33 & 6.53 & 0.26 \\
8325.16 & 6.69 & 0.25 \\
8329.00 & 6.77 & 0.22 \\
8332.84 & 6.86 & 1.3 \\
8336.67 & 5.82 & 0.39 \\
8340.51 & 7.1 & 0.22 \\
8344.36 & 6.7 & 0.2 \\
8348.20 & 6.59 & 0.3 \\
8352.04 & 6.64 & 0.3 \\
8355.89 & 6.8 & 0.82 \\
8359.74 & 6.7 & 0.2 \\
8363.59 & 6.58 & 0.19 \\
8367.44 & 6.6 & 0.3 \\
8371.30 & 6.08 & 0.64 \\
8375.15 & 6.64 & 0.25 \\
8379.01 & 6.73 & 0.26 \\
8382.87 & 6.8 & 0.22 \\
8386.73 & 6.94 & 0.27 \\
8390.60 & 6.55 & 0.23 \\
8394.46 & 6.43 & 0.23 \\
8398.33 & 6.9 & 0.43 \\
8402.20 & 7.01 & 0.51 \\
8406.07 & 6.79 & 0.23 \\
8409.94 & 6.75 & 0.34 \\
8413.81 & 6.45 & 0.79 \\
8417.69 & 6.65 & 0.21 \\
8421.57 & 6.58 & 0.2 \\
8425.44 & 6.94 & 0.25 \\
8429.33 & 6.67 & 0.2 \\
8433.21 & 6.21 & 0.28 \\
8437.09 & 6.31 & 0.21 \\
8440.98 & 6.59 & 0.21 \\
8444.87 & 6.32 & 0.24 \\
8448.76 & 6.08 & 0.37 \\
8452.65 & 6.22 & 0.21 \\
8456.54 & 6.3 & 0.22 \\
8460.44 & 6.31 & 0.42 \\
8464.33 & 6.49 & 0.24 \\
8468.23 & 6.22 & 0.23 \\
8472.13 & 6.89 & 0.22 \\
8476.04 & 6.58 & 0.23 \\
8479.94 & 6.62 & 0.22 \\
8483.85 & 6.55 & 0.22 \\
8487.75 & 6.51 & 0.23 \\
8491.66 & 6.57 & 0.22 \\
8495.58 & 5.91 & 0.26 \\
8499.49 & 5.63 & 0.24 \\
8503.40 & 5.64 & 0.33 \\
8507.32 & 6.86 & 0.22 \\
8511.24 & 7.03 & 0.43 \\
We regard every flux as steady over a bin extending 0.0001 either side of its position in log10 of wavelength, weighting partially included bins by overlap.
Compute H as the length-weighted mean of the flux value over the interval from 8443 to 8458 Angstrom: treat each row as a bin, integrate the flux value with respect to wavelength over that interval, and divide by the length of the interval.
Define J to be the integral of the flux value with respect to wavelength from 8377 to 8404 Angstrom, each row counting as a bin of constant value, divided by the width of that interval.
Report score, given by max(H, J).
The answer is 6.76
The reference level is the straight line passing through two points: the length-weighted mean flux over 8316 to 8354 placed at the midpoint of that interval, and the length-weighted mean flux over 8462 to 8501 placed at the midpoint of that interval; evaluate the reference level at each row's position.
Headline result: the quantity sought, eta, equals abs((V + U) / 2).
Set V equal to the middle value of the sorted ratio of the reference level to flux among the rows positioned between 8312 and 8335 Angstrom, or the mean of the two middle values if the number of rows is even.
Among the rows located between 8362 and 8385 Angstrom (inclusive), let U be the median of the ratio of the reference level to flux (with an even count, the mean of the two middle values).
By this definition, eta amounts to 0.99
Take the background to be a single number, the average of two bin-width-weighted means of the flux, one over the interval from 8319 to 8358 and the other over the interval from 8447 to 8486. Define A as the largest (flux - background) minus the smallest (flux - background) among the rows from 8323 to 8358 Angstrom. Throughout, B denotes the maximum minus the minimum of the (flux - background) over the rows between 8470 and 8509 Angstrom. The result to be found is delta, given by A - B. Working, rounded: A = 1.28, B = 1.26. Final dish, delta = 0.0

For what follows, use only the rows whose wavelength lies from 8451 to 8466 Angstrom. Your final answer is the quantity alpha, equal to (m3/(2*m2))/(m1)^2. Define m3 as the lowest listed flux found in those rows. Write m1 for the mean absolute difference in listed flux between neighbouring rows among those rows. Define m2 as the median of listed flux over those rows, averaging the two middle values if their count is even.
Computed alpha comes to 61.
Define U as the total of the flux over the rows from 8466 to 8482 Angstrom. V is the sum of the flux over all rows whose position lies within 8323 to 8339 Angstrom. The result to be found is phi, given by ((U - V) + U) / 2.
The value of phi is 13.2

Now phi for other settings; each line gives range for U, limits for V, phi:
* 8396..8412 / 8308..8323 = 13.9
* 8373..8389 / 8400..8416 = 13.6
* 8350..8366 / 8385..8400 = 13.3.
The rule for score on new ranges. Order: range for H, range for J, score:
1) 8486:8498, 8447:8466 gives 6.30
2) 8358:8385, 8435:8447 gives 6.59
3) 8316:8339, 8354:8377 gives 6.66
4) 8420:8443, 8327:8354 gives 6.64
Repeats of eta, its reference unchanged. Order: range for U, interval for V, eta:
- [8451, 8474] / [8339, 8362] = 1.01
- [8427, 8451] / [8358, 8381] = 1.01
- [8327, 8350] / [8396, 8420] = 0.98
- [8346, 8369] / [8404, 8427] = 0.99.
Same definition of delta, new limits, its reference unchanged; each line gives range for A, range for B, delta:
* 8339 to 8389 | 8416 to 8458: 0.2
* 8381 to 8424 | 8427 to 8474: -0.2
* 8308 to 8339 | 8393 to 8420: 0.9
